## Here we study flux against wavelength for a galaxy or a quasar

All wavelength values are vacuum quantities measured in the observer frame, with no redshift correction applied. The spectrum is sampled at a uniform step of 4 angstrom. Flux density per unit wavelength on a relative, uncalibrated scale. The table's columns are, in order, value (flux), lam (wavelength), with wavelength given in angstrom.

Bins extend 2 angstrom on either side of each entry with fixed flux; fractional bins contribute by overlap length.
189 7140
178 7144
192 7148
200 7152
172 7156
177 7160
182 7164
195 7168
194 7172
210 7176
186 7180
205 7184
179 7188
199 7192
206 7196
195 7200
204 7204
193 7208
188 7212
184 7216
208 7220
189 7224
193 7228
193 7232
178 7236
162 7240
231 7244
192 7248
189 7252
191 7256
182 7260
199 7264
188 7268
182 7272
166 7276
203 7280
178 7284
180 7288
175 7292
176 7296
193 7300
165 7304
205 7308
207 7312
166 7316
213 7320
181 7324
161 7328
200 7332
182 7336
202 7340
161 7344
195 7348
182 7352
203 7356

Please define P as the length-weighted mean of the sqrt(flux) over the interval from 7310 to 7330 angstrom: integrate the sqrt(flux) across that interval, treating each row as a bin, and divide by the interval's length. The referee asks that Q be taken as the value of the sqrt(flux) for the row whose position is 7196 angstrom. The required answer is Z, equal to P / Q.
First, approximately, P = 13.6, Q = 14.4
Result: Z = 0.95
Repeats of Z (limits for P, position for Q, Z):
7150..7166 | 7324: 1.00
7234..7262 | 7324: 1.02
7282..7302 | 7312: 0.93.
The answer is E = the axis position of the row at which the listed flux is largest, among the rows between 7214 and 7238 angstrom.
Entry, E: 7220 angstrom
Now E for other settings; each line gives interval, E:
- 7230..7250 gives 7244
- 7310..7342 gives 7320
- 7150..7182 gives 7176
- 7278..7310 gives 7308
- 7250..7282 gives 7280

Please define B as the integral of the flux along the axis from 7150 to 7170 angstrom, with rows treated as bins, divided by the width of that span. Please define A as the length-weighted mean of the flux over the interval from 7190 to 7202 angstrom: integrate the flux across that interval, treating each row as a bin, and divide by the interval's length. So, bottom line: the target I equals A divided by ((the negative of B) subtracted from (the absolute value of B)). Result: 0.540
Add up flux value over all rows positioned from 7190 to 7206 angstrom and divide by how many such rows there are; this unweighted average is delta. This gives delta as 201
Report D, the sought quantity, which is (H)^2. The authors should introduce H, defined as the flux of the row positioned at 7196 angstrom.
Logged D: 42436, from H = 206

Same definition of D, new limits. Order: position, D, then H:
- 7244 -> 53361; 231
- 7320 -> 45369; 213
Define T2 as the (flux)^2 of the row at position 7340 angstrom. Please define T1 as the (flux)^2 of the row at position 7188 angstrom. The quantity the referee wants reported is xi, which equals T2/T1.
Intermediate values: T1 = 32041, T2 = 40804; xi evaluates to 1.27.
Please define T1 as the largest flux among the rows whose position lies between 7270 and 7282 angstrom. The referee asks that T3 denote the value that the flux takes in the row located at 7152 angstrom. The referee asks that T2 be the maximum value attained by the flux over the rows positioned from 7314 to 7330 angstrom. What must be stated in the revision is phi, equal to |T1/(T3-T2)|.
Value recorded 16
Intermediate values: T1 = 203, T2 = 213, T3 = 200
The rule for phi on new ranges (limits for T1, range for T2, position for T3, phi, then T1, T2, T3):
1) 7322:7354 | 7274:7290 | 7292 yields 7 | 202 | 203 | 175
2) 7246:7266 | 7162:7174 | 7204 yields 22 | 199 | 195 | 204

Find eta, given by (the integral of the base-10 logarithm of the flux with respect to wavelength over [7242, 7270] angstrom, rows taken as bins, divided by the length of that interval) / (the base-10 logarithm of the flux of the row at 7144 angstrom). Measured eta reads 1.02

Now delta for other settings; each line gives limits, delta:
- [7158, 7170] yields 185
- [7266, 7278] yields 179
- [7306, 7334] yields 190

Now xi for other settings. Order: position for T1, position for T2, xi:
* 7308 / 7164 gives 0.79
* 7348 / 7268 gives 0.93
